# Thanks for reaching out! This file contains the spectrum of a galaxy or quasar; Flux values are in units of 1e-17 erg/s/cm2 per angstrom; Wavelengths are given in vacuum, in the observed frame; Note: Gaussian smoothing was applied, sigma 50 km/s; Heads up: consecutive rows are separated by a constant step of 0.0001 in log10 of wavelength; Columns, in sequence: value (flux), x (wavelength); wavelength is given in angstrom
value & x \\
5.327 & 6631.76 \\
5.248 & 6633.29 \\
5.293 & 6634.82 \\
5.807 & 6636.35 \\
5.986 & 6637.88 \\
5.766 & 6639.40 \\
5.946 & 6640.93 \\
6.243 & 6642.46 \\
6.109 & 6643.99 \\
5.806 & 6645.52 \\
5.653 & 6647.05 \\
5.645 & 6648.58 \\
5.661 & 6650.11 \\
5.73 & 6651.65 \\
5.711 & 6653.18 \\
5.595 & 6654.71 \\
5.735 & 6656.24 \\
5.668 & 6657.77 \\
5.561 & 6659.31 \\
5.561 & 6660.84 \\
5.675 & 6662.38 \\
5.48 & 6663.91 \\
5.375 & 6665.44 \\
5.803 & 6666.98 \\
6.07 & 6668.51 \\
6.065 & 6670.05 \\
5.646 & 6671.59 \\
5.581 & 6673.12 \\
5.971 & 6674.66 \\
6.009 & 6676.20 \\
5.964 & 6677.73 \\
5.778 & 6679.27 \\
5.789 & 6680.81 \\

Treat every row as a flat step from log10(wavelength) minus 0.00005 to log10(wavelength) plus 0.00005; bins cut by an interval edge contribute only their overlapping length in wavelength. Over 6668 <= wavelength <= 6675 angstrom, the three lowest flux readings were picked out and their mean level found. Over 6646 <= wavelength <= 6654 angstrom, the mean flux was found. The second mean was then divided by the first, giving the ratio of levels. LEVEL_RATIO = 0.99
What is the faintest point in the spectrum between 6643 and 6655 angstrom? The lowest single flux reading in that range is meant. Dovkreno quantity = 5.595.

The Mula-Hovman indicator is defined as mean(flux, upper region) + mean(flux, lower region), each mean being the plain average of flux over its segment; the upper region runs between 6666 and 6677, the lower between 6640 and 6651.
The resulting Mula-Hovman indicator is 11.7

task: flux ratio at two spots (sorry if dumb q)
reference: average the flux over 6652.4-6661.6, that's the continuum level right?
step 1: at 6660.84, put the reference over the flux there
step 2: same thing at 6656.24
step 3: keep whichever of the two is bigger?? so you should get 1.01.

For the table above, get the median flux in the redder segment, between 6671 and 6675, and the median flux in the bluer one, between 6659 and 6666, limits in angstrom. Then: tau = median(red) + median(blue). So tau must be 11.2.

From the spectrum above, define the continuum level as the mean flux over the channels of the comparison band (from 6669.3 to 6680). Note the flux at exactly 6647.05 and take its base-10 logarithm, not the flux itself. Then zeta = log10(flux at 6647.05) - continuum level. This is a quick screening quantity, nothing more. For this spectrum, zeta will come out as -5.11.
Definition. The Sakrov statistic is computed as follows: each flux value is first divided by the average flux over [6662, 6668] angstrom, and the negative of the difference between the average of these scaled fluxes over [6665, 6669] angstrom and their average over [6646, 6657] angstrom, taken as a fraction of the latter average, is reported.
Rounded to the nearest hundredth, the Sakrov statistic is -0.01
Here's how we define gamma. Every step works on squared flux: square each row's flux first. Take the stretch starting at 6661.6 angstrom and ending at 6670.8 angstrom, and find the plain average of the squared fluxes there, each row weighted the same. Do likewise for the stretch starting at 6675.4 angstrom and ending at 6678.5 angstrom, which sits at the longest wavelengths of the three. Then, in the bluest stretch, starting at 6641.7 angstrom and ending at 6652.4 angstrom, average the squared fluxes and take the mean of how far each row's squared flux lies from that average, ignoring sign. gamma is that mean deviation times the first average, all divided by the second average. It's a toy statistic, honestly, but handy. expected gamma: 2.13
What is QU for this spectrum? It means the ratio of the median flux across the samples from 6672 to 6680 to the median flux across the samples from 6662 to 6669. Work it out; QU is 1.05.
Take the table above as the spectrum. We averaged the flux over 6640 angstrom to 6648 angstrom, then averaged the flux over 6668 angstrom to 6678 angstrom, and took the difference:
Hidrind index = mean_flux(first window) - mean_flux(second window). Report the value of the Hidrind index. 0.05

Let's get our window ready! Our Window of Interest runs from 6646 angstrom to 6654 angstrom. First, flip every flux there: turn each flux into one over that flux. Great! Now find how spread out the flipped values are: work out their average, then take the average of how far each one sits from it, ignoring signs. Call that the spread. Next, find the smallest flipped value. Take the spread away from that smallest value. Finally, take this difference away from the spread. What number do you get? -0.173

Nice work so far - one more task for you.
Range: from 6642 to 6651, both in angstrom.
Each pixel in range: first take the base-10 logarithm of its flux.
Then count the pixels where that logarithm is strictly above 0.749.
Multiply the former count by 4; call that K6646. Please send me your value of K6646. 24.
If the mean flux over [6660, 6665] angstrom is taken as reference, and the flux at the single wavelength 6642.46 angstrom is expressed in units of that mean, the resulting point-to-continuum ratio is 1.12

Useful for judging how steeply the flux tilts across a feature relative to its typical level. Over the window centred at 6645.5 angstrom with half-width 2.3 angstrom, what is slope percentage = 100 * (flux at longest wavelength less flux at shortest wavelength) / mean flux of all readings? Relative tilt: -7.8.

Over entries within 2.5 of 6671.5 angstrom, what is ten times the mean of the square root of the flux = 24.0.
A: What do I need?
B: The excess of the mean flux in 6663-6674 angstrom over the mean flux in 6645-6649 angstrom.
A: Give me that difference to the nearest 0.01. 0.02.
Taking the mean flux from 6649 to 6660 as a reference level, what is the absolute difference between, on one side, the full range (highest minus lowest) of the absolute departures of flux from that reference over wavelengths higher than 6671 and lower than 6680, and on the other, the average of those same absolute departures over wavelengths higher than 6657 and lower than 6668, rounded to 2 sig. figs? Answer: 0.20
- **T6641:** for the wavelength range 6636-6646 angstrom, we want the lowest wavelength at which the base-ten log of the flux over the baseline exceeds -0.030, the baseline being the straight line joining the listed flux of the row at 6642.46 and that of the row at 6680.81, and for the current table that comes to 6637.88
